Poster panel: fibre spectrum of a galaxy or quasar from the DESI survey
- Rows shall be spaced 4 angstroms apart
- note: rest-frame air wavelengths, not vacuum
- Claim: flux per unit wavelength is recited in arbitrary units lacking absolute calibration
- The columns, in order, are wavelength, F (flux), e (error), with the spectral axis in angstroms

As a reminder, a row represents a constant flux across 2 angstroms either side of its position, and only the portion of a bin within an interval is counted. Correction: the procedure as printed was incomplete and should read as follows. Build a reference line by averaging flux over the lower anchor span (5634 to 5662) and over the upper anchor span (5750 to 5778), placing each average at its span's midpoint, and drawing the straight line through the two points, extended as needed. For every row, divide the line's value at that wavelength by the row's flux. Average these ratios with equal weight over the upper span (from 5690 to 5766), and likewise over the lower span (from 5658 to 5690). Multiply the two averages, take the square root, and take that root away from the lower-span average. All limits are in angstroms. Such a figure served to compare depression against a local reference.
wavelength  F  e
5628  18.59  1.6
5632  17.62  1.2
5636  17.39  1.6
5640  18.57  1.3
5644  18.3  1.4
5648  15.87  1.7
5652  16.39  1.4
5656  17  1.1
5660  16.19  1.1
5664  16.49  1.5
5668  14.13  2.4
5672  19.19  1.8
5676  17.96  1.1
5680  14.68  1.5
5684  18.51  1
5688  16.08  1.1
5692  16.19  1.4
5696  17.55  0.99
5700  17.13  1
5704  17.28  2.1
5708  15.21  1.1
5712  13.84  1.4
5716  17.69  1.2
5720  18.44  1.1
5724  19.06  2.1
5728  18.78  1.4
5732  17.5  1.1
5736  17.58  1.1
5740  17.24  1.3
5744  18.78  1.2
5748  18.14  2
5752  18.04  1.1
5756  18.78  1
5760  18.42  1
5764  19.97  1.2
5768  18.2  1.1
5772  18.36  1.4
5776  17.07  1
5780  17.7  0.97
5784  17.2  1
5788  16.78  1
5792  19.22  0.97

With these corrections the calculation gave 0.015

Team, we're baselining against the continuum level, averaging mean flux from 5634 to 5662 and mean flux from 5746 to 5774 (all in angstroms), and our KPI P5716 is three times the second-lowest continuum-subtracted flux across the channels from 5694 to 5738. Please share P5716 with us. -7.9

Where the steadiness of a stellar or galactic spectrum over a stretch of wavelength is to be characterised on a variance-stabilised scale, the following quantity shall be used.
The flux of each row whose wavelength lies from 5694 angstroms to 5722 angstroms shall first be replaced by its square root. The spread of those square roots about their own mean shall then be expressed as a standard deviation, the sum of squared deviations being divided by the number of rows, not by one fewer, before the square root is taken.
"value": 0.19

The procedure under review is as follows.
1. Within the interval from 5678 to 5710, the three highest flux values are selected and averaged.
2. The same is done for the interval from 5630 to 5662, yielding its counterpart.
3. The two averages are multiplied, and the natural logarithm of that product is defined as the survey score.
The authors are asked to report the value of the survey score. 5.777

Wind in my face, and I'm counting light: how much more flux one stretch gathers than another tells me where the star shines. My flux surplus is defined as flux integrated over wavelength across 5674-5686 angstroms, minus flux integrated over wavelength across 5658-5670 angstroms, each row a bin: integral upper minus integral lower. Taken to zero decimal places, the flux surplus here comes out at 17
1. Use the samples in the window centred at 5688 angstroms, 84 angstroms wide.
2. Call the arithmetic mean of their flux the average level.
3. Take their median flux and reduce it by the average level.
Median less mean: 0.16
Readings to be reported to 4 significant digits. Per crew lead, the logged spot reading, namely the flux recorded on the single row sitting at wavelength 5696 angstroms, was 17.55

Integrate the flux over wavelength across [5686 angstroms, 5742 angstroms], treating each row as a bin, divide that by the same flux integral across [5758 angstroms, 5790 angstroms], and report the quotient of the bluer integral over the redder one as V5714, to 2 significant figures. 1.7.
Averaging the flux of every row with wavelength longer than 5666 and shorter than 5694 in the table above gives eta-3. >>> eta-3 16.7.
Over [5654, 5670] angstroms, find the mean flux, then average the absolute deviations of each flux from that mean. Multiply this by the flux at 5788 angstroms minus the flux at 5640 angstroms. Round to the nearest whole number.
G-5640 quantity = -2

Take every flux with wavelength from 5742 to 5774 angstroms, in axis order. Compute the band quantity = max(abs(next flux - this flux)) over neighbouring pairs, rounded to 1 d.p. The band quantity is 1.8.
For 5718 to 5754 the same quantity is 1.5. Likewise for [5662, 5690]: 5.1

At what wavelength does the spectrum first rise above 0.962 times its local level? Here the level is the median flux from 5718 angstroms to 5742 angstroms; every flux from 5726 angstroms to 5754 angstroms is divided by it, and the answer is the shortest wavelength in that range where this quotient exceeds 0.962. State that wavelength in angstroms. 5728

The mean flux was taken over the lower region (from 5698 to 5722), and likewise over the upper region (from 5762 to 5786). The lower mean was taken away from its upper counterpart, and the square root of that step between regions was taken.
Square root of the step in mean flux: 1.2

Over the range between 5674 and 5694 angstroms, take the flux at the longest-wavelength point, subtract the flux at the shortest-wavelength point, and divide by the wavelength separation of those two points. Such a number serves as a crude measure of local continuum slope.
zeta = -0.11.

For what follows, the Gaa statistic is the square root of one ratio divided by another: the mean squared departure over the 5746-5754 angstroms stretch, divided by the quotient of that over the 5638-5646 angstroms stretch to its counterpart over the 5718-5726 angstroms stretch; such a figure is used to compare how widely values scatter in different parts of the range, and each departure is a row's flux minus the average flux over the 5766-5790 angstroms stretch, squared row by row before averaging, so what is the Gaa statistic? 0.75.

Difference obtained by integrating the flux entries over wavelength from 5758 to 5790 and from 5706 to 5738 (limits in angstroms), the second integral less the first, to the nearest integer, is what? -22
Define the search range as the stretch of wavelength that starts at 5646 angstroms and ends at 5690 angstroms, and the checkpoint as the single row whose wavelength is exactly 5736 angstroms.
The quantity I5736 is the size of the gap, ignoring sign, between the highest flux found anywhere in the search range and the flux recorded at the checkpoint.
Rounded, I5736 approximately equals 1.6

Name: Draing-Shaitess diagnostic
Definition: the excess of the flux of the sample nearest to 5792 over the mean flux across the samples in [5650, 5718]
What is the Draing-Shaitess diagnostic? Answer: 2.7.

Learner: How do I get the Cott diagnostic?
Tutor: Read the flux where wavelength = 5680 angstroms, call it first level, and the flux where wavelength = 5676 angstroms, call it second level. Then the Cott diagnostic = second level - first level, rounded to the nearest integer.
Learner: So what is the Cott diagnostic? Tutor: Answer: 3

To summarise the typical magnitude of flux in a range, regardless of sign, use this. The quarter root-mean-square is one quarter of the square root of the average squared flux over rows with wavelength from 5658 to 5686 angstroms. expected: 4.21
